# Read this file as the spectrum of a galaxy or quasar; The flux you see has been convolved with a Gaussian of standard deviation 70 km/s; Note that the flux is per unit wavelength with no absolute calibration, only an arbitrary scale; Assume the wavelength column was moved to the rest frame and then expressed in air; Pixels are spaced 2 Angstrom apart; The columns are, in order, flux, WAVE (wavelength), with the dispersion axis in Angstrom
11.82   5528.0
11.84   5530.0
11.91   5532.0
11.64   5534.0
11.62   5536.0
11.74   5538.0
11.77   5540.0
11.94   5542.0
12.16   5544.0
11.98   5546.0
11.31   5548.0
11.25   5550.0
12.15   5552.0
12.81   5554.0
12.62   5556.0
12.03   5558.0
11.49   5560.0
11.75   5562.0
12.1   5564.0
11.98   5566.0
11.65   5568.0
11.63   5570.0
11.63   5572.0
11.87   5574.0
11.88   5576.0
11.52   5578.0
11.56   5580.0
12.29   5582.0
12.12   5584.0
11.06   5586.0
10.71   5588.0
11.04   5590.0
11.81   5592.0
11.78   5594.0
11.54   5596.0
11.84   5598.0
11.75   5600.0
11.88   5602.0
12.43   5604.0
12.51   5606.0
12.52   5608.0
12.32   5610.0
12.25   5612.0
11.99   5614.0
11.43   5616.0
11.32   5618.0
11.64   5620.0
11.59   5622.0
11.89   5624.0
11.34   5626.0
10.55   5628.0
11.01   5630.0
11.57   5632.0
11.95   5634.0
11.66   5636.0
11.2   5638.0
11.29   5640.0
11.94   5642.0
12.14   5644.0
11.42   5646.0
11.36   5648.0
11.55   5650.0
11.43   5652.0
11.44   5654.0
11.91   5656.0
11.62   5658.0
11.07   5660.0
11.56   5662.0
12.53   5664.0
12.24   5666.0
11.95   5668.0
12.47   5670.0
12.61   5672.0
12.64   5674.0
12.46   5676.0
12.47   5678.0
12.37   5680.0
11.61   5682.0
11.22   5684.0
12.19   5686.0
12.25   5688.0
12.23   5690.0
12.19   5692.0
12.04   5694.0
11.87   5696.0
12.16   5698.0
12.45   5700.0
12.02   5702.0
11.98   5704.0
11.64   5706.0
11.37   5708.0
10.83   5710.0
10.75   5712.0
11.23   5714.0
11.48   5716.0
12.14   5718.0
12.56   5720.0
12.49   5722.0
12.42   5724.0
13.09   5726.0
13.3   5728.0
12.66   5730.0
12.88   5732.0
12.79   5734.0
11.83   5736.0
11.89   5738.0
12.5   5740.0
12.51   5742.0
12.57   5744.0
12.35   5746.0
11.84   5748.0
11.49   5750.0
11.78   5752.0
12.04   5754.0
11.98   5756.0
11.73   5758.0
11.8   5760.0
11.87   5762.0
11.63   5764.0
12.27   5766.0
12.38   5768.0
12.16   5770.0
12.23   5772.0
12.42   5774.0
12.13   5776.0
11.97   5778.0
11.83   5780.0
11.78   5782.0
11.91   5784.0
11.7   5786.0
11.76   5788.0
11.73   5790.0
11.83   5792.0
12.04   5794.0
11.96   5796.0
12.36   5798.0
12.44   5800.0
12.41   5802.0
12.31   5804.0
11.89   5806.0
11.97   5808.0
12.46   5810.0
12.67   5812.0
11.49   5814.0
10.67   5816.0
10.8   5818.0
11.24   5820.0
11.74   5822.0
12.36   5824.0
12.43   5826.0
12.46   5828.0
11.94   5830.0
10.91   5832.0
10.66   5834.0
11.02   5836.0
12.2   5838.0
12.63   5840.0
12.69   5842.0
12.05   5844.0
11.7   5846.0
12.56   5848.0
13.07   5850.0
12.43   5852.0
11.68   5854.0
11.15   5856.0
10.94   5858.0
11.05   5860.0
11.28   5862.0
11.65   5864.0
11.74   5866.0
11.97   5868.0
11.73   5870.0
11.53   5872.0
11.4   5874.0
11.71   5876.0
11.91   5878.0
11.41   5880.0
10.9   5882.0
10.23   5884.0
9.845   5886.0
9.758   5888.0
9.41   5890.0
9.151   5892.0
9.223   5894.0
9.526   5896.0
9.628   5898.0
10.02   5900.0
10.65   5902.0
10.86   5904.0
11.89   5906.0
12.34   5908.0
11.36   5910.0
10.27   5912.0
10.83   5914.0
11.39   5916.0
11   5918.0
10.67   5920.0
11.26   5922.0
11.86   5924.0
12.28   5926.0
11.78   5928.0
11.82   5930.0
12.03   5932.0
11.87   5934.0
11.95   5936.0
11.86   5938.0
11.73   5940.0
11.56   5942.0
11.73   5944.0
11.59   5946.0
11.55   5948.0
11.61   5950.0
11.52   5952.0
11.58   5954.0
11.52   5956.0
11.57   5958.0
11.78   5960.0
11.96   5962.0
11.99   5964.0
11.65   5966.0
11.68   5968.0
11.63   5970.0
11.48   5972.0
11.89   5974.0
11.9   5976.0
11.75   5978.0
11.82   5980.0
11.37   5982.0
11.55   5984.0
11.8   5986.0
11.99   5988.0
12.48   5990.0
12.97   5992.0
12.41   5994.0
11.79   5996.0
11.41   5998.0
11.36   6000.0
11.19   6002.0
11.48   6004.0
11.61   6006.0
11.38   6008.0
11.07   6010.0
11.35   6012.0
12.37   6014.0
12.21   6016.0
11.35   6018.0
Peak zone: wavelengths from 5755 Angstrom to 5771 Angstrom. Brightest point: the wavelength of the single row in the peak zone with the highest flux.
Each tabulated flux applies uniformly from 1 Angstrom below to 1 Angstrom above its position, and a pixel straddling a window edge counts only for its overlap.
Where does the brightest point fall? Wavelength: 5768.0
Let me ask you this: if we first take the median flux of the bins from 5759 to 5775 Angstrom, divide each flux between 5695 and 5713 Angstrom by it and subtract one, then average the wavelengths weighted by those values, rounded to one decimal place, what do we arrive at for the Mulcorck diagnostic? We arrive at 5708.7 Angstrom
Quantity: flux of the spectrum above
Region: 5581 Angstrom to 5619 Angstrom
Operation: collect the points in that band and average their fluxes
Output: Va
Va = 11.8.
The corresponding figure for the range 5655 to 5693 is 12.1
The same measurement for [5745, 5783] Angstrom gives 12.0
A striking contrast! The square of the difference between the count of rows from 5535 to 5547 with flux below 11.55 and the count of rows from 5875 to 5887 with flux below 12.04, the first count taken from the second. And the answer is 36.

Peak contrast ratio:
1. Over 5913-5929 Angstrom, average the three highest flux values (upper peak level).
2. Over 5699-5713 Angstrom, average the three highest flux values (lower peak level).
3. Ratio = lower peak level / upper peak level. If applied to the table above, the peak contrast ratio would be 1.015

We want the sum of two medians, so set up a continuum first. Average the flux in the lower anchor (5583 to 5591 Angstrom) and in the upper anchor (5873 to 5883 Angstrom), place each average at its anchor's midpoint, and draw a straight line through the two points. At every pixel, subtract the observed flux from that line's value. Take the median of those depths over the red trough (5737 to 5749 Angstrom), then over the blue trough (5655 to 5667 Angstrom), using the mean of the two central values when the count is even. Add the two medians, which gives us -1.5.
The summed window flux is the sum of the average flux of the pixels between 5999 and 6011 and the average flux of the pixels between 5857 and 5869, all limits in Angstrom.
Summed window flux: 22.8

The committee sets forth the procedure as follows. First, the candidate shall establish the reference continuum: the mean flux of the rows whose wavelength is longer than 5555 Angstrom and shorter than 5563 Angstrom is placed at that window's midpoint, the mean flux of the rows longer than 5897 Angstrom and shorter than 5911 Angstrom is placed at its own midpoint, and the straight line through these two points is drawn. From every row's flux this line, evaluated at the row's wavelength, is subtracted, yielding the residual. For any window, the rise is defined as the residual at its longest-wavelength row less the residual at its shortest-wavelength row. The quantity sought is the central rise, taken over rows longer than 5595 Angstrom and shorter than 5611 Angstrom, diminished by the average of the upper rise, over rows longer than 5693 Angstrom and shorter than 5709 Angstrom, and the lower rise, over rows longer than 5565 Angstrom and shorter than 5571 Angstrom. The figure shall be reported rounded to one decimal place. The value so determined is 1.3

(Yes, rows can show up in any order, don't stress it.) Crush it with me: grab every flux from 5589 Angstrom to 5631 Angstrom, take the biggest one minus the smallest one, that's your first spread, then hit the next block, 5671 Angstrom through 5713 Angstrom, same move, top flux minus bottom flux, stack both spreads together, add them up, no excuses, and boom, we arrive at 3.9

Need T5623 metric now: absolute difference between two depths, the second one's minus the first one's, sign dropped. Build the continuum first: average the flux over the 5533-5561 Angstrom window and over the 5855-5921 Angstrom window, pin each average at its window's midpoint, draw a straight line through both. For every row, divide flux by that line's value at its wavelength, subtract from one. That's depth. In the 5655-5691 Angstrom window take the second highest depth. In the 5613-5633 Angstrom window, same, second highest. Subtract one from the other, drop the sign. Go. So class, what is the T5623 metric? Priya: 0.032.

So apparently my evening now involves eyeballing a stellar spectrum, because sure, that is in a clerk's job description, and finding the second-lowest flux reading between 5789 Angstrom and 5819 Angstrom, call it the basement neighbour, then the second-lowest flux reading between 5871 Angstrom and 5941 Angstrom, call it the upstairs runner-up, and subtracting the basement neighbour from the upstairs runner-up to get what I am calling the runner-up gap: -1.6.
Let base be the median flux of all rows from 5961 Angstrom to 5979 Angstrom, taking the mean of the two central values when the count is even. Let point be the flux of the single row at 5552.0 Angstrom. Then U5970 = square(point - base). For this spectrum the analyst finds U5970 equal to 0.16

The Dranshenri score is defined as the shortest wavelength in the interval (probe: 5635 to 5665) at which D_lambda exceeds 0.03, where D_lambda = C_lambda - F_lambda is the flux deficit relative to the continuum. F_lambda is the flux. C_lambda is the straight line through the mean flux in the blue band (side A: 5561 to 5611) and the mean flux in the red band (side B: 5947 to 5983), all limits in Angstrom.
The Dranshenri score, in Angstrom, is 5636.0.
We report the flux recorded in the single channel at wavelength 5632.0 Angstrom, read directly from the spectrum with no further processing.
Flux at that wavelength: 11.57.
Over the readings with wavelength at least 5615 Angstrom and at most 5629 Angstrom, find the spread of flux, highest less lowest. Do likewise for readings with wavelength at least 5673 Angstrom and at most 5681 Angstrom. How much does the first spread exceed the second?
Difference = 1.1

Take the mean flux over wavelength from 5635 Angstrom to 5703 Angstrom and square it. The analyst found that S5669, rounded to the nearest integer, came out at 142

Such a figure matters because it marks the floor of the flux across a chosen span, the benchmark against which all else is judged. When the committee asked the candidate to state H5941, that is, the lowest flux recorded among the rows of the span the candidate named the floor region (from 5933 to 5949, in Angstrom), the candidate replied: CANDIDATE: 11.55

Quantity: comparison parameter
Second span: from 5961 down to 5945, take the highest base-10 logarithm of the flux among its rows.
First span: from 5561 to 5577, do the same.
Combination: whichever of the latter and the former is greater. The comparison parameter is 1.08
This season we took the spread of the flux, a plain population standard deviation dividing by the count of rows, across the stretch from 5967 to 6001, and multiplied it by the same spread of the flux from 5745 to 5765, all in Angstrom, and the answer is 0.094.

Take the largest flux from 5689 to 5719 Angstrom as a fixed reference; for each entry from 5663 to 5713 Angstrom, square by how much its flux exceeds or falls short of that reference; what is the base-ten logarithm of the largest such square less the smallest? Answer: 0.46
